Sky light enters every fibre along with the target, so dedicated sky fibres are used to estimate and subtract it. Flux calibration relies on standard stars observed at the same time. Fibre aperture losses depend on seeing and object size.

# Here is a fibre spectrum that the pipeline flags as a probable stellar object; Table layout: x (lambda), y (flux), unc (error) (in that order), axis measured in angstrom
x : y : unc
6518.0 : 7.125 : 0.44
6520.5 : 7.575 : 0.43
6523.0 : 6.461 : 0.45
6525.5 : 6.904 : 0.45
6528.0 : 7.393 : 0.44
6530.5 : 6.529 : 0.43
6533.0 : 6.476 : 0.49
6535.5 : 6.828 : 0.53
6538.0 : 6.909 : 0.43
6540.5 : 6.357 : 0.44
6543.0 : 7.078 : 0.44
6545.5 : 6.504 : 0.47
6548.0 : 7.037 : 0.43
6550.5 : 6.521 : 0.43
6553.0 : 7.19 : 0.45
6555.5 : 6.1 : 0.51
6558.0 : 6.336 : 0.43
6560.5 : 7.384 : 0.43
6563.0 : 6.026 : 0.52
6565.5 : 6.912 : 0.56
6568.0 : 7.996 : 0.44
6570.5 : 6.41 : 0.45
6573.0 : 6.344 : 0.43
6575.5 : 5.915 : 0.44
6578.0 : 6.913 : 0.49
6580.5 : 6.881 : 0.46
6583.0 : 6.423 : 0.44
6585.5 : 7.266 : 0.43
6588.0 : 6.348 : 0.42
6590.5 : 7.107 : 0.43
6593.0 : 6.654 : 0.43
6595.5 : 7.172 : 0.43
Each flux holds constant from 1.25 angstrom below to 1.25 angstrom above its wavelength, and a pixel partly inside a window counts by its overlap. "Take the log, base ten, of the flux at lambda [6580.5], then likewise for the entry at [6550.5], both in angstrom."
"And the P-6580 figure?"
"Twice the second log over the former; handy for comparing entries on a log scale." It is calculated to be 1.94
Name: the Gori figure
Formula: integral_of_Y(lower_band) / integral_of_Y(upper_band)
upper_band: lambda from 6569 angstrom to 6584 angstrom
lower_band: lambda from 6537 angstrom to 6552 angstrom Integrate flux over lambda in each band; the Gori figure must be 1.0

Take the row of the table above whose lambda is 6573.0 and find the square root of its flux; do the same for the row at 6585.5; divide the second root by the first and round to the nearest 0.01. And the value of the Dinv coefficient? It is 1.07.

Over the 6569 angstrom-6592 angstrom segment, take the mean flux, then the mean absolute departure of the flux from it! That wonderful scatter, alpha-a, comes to 0.37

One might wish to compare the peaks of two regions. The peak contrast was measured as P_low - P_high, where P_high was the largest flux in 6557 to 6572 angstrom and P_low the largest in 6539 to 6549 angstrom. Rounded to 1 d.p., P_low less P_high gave -0.9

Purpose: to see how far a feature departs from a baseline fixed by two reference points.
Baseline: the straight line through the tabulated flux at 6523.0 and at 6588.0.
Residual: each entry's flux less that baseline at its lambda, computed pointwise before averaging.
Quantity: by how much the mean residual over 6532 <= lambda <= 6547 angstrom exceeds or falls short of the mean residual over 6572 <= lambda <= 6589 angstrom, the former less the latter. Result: 0.04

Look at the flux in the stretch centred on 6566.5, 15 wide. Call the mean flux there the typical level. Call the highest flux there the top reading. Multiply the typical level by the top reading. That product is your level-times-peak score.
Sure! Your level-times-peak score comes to 55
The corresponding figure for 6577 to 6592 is 50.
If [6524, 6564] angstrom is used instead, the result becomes 50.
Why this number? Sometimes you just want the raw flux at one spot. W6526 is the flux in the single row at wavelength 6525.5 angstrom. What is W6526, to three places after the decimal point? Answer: 6.904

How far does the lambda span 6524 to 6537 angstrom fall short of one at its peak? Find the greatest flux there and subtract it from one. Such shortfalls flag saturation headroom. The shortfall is -6.39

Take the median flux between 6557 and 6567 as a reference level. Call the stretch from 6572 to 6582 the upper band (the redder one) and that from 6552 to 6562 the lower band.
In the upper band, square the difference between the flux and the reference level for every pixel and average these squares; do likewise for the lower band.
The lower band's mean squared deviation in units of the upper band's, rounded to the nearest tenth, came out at 1.7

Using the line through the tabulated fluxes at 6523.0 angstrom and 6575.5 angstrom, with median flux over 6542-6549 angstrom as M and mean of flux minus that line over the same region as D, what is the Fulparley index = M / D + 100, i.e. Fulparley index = 111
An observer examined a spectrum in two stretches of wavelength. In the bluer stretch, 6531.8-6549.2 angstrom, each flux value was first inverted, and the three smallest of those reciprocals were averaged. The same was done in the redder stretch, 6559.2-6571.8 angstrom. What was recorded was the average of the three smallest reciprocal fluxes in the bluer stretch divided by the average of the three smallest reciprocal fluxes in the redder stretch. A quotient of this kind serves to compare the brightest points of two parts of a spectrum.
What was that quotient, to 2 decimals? 1.06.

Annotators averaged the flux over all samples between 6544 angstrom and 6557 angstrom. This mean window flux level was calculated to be 6.67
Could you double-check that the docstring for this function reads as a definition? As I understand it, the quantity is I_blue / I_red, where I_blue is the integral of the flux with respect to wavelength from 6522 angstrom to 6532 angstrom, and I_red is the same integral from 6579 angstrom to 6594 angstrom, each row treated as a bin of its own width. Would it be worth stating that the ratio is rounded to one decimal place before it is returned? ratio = 0.7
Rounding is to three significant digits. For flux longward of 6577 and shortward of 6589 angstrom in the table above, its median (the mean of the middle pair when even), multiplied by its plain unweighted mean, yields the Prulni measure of 46.6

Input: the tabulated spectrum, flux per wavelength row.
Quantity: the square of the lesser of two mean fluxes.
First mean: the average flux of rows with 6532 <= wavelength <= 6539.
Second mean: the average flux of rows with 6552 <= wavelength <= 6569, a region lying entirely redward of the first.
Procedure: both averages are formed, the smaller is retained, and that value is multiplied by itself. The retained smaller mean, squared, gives 45.4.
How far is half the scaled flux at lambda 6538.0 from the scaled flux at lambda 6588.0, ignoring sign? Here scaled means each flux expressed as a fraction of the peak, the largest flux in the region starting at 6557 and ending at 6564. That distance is 0.392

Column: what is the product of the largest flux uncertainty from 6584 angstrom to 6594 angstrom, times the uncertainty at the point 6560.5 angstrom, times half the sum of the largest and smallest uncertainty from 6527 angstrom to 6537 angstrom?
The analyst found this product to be 0.089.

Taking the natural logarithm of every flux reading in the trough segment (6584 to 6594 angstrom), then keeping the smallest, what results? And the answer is 1.848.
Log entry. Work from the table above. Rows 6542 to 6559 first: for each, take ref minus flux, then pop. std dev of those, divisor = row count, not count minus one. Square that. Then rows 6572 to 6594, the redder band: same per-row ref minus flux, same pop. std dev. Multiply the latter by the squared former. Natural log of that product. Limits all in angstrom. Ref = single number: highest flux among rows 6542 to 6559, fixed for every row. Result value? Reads -2.8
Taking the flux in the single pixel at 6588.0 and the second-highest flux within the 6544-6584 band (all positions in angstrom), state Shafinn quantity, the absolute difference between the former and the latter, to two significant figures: 1.0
